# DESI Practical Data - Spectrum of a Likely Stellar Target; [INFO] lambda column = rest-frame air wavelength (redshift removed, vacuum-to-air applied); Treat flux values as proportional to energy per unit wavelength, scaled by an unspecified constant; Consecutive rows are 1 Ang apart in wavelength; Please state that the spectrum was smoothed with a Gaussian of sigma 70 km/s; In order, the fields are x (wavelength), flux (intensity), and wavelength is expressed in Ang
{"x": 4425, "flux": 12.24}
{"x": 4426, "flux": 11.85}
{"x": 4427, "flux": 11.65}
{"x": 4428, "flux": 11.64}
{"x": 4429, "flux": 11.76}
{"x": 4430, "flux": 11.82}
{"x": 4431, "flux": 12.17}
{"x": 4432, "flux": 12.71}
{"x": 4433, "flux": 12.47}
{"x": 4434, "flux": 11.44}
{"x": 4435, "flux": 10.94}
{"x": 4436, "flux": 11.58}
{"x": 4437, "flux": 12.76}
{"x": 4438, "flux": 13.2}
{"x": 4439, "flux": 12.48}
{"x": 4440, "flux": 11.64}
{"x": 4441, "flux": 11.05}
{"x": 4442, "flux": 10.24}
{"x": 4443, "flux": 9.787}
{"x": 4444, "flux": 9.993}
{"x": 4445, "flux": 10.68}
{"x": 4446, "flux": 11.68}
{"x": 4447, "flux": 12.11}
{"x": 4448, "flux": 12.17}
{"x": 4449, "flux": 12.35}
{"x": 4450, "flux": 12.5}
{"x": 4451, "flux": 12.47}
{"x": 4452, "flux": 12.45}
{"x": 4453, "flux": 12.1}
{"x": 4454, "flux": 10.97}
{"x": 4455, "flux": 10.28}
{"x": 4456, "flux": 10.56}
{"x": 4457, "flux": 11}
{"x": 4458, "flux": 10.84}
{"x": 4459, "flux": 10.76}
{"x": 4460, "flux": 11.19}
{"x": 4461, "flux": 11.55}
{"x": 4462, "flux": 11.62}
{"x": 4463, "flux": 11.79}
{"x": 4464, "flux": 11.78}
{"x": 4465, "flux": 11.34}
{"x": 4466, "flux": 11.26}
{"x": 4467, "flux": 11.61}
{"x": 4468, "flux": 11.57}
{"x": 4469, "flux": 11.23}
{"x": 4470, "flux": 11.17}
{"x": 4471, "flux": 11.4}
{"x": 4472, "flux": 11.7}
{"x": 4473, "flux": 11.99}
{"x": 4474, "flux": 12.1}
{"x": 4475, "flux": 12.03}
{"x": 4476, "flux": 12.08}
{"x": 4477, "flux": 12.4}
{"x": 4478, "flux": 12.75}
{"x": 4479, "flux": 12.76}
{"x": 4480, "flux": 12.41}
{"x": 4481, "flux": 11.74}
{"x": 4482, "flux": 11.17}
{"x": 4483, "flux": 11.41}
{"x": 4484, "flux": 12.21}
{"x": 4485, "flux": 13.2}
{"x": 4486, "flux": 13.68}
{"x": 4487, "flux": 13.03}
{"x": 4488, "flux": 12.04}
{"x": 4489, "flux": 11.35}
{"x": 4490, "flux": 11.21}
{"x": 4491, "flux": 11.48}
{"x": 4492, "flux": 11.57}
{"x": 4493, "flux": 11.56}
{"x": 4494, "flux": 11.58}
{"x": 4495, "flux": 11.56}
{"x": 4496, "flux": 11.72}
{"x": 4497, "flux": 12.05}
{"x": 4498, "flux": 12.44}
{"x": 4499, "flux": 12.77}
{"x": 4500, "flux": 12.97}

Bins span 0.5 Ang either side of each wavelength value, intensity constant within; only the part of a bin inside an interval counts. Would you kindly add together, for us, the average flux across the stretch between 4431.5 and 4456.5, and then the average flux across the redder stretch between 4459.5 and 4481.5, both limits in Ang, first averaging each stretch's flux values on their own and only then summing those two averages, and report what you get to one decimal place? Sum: 23.4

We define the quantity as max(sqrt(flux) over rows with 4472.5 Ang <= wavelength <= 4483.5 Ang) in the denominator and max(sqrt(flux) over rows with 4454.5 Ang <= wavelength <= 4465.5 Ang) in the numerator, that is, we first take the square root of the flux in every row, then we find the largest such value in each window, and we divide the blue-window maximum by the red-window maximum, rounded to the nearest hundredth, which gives 0.96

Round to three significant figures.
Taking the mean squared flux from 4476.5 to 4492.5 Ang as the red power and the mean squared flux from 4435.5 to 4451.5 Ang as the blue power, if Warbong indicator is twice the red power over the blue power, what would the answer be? 2.16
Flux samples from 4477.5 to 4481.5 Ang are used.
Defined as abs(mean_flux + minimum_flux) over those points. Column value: 24.2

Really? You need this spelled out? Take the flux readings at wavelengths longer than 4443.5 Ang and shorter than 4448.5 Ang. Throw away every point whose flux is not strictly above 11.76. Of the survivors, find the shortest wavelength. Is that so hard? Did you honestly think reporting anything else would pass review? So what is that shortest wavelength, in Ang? 4447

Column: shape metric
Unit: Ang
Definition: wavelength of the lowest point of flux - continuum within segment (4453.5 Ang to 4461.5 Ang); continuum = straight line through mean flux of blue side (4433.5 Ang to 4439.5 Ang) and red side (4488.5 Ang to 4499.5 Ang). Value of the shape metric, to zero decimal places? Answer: 4455 Ang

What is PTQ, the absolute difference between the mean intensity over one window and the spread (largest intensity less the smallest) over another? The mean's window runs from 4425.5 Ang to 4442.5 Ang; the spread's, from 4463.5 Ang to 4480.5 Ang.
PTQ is 10.3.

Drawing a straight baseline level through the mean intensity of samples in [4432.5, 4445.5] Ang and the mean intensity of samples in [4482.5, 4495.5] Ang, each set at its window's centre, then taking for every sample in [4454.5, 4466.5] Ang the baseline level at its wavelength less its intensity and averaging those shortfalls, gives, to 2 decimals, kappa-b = 0.49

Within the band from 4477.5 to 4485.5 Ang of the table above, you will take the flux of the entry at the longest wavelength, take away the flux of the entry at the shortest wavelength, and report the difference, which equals 0.45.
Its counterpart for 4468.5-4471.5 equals 0.17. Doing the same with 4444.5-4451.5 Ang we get 1.79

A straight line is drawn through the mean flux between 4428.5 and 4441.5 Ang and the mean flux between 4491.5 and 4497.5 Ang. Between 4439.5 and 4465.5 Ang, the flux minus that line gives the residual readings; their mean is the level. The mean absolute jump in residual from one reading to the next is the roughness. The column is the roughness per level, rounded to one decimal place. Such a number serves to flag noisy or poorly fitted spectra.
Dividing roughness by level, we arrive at -0.7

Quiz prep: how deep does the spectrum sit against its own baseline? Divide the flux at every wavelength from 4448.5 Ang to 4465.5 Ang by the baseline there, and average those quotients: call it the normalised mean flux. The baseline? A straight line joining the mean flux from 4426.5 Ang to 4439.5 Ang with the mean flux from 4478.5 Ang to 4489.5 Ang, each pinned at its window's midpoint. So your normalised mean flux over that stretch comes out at 0.947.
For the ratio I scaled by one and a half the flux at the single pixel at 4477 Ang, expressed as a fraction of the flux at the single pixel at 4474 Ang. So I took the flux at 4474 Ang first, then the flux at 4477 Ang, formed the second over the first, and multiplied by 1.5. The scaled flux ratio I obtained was 1.54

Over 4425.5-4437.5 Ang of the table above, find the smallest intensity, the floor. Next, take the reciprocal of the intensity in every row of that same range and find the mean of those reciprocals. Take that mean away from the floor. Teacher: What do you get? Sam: 10.9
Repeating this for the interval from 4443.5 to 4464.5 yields 9.9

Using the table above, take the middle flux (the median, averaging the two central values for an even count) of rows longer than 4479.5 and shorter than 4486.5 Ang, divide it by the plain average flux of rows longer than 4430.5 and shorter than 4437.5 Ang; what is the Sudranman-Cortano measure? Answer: 1.02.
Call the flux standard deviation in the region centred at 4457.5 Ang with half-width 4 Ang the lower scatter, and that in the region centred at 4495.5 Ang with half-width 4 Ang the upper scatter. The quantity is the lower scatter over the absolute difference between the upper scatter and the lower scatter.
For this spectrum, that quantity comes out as 5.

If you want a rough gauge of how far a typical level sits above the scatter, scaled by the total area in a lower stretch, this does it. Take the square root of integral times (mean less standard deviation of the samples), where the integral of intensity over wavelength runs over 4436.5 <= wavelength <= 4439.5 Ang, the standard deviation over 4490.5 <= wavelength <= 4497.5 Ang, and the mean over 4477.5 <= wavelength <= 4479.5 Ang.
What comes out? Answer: 22.0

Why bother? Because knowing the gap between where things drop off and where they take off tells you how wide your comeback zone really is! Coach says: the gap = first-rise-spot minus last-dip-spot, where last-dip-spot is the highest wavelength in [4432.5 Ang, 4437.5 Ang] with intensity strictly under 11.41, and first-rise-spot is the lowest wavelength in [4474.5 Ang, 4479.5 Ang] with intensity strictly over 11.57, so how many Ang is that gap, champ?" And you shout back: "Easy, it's 40 Ang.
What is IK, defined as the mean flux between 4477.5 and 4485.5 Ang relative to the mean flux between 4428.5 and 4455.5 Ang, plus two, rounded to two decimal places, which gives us 3.04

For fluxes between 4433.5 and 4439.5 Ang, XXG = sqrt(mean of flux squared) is 12.1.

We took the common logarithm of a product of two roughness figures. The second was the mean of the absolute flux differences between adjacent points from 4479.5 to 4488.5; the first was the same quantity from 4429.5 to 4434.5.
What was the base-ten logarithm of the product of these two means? -0.44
